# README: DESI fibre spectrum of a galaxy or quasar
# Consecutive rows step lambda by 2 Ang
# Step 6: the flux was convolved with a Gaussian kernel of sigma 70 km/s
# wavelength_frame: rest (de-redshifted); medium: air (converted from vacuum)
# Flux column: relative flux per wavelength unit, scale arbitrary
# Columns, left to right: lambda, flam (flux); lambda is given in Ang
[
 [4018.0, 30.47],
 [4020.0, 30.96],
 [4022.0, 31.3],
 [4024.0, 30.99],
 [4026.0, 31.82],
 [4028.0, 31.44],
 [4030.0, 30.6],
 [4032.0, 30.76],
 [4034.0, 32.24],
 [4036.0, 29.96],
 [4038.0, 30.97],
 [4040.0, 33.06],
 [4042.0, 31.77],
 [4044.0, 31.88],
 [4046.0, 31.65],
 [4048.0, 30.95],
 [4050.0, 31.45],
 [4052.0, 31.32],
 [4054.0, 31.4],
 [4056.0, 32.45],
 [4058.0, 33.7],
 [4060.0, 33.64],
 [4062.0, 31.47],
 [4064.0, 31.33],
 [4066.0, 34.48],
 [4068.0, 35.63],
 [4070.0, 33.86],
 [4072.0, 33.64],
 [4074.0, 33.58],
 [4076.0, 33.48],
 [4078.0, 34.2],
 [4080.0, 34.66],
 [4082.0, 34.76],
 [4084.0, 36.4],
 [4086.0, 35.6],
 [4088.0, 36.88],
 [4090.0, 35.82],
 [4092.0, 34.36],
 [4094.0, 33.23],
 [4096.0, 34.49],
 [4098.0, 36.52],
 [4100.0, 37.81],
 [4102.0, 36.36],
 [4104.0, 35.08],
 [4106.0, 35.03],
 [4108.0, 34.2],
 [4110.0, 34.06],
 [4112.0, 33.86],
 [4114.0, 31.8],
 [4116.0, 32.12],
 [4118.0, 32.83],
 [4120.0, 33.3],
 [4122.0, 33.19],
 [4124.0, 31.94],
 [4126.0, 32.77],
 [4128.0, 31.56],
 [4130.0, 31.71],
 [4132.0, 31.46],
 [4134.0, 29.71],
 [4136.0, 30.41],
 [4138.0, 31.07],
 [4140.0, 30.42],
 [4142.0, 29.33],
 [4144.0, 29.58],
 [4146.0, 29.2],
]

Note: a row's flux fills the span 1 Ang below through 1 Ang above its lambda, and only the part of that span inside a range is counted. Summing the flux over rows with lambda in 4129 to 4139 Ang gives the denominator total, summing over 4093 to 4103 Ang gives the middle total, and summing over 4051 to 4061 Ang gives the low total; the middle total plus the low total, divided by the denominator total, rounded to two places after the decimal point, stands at 2.21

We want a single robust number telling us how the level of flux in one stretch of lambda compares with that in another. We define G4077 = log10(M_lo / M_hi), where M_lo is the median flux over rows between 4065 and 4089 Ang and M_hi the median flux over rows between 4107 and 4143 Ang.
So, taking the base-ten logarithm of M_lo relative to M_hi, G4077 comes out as 0.04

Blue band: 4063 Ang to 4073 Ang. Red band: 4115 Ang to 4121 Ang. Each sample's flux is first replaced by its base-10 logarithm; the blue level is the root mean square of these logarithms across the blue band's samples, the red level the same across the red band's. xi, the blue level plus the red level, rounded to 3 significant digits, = 3.04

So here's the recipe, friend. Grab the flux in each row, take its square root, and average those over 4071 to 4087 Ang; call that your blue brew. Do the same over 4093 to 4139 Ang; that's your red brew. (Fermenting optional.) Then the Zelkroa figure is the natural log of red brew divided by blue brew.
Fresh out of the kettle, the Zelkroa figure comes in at -0.02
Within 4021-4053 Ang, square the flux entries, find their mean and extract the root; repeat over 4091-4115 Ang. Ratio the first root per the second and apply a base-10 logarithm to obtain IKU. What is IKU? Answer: -0.044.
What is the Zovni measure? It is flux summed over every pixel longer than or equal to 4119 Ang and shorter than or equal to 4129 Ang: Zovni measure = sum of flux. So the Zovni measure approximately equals 163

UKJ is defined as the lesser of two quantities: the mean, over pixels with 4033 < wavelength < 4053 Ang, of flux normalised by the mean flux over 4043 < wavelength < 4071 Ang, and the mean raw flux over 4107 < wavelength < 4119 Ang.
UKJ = 0.97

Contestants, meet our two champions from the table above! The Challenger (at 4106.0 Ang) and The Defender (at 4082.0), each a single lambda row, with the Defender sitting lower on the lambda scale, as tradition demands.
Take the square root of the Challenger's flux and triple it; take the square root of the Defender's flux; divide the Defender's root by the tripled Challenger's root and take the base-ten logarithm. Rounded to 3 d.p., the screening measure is -0.479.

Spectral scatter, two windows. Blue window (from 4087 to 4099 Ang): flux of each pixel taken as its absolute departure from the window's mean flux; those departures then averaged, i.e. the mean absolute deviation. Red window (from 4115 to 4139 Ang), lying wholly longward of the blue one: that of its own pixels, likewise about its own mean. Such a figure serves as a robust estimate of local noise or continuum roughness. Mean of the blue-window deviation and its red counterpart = 1.02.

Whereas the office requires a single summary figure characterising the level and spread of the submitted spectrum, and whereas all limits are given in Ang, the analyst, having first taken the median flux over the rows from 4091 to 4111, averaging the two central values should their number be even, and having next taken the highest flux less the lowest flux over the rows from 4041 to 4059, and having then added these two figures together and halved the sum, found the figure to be 18.8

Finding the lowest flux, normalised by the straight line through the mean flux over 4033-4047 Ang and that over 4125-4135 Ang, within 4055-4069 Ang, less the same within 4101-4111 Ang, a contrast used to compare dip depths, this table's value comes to -0.090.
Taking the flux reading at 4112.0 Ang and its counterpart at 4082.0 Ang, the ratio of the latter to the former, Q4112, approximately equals 1.03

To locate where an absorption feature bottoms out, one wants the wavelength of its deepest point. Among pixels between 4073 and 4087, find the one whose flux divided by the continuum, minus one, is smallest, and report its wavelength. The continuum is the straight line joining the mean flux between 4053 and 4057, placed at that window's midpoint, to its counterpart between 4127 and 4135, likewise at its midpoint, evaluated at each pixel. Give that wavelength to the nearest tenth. 4076.0 Ang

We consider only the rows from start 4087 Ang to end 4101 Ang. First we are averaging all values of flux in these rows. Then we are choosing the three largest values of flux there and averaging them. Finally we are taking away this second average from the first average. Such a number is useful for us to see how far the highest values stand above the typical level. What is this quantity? -1.5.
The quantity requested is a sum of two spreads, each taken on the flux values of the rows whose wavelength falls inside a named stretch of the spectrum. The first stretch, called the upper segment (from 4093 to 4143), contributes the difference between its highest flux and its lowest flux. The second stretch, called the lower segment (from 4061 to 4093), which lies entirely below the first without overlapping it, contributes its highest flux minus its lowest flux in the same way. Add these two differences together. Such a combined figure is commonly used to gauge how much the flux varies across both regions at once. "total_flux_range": 14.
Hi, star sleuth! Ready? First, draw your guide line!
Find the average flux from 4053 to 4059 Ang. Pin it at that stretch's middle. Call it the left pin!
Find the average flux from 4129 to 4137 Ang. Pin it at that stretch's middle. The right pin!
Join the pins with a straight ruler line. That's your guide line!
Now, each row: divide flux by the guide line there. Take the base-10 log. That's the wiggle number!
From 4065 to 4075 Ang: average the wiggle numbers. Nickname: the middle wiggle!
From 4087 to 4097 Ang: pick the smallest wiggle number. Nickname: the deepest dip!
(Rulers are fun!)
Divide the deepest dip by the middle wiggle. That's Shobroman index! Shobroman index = 0.8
